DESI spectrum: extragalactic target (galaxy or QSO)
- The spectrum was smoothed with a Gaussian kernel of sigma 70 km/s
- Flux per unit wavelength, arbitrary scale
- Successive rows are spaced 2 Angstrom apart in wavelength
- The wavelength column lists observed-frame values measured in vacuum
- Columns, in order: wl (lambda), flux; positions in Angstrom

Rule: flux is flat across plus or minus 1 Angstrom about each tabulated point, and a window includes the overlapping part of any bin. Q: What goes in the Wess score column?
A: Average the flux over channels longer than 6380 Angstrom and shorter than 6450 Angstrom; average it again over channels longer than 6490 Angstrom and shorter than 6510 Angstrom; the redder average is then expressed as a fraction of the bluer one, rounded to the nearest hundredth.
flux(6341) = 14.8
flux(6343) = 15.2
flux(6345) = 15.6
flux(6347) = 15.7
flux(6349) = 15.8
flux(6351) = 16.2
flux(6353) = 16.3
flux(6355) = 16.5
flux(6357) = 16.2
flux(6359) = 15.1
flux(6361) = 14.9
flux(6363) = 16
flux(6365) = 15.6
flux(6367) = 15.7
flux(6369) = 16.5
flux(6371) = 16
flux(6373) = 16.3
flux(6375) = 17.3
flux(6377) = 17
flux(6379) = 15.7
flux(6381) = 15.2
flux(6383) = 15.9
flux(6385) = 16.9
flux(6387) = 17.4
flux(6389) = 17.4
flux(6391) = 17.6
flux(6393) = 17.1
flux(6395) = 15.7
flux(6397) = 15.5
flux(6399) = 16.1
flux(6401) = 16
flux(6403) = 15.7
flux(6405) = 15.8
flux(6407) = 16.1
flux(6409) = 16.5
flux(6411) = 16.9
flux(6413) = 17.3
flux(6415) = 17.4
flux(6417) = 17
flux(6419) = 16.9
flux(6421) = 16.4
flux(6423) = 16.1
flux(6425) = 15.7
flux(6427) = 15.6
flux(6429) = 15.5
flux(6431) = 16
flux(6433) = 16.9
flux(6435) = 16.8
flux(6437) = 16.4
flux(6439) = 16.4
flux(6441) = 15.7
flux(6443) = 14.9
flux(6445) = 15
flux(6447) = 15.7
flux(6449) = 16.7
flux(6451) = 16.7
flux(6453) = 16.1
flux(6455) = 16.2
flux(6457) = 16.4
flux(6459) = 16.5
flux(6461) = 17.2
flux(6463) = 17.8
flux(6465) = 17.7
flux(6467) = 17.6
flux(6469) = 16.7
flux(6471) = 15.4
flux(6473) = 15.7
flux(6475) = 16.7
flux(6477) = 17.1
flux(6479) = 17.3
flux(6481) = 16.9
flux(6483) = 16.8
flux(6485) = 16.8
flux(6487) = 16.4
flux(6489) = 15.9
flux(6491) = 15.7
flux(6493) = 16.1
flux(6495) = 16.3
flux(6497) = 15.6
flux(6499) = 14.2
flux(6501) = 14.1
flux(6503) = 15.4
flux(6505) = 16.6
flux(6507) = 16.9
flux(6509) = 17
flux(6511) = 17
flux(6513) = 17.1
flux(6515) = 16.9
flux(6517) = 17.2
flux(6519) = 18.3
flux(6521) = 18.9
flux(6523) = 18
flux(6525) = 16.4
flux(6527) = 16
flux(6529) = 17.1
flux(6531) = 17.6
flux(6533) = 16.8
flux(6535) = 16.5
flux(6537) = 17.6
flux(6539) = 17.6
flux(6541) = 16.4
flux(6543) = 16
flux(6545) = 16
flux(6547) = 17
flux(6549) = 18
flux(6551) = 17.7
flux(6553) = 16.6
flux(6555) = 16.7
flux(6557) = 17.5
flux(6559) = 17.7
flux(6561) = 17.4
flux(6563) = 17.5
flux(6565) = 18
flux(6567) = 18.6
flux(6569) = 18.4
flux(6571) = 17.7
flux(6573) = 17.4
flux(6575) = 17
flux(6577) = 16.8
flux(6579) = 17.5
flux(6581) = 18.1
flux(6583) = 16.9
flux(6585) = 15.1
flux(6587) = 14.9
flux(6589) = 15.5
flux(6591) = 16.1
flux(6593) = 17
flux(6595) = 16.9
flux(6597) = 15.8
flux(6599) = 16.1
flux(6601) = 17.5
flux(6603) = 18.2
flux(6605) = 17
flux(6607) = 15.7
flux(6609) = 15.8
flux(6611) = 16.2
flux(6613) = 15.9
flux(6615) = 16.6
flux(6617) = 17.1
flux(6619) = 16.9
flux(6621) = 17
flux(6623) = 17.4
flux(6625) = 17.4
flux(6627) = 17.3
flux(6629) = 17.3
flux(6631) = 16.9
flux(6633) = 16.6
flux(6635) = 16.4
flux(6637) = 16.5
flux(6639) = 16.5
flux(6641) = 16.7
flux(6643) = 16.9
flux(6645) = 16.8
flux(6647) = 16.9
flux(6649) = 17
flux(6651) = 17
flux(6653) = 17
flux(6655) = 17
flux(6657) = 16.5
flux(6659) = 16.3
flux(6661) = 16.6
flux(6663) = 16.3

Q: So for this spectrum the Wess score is 0.97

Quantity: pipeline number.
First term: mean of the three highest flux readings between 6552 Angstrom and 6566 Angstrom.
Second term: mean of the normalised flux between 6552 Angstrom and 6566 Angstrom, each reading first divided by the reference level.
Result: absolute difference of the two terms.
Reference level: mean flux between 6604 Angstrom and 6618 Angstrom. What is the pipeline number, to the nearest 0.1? 16.7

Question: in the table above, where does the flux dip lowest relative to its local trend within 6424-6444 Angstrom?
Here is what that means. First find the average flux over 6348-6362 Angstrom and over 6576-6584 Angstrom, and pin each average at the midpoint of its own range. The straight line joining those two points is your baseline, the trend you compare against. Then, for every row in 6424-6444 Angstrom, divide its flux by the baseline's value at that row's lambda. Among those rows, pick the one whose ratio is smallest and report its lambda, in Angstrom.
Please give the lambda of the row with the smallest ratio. 6443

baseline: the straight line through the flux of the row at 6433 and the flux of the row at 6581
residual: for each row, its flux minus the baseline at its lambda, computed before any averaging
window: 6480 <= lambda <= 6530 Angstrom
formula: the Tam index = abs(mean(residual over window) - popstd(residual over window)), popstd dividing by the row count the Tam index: 2.0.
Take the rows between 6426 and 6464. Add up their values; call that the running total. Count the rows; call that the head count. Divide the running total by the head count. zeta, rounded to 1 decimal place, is 16.2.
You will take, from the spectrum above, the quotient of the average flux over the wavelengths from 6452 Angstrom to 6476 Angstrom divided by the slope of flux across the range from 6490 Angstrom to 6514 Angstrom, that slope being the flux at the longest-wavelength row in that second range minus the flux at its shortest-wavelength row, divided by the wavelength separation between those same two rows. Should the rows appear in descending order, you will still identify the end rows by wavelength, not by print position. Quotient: 262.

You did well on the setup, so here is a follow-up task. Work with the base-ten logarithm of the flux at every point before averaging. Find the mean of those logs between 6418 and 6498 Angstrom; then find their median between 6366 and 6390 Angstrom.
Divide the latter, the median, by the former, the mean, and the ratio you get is 1.00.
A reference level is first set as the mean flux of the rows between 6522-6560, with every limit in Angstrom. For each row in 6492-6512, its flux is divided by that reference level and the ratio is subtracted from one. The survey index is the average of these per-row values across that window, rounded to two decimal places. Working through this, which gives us 0.06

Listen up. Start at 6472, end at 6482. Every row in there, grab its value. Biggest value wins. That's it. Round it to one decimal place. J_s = 17.3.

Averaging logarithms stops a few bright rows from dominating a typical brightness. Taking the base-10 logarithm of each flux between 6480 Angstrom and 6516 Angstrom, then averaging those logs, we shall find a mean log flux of 1.21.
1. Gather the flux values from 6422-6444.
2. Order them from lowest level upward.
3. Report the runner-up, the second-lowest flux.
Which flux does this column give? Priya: 15.5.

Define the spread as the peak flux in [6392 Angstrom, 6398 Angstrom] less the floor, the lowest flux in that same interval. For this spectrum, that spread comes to 1.6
